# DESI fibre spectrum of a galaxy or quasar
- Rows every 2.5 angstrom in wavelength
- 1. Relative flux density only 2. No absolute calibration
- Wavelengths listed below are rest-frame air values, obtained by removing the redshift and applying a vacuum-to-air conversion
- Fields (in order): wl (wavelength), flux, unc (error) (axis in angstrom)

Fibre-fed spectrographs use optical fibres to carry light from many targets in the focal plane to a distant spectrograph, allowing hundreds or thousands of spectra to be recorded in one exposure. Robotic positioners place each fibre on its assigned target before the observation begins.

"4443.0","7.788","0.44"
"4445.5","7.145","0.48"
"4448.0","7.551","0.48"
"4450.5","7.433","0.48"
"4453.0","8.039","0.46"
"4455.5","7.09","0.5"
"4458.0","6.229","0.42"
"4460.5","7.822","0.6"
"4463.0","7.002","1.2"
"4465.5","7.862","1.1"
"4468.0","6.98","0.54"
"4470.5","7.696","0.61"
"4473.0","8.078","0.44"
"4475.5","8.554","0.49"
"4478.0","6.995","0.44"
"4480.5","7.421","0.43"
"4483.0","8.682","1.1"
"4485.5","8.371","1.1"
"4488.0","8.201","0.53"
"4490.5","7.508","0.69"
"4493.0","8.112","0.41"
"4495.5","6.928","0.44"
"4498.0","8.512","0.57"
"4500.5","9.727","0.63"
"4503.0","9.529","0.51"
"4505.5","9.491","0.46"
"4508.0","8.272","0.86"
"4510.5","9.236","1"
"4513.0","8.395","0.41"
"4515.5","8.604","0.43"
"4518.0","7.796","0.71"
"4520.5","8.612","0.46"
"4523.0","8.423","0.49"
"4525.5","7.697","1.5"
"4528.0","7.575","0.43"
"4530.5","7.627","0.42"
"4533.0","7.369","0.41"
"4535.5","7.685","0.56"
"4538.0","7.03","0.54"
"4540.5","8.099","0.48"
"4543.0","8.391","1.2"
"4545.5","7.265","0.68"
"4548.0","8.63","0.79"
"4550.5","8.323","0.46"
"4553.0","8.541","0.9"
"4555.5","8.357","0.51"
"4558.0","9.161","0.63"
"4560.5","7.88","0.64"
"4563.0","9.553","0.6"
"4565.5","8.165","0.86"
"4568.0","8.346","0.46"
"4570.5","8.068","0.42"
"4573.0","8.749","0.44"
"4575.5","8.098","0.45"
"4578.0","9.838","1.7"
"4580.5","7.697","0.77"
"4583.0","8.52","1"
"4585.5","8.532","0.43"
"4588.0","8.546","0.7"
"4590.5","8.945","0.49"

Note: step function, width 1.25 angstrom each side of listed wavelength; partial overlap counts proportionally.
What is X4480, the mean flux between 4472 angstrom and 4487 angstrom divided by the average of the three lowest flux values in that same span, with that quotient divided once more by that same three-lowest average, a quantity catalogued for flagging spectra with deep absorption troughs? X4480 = 0.143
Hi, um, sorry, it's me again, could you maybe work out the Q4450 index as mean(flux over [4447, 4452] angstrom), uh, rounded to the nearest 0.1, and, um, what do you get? 7.5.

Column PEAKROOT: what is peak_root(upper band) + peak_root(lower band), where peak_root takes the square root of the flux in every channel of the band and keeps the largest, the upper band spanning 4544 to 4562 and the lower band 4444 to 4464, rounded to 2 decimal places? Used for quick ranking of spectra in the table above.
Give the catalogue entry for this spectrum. 5.86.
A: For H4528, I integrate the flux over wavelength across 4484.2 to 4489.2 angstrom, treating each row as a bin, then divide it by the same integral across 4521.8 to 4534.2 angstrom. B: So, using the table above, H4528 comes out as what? 0.43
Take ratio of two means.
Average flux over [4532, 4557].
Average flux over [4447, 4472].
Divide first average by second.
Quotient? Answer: 1.08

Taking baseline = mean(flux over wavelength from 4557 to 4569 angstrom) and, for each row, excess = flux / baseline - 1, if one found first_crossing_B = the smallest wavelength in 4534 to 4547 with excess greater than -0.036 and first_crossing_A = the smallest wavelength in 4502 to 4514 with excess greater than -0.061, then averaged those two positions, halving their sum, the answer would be 4523.0 angstrom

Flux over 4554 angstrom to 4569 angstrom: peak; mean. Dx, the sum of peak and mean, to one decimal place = 18.1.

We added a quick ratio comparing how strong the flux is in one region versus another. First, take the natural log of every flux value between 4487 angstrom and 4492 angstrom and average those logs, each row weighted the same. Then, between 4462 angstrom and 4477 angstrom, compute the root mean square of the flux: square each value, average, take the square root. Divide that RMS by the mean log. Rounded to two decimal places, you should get 3.75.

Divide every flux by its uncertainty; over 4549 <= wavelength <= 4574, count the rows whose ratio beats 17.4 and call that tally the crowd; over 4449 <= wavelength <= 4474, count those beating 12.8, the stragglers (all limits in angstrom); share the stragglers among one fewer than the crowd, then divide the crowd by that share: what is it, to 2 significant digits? 1.7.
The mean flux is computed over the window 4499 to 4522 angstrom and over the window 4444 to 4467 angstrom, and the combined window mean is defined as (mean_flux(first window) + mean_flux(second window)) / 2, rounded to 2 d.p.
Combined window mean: 8.10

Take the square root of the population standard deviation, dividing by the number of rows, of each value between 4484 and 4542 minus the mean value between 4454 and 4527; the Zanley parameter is 0.87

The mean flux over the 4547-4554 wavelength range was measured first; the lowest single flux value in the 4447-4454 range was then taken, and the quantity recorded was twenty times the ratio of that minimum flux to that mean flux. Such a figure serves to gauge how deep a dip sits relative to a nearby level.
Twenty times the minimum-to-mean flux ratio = 17.5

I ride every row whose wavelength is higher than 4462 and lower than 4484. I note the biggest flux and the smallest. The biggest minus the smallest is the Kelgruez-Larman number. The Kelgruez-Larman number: 1.70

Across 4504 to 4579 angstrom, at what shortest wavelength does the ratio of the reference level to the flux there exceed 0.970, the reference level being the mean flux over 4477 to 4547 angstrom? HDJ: 4508.0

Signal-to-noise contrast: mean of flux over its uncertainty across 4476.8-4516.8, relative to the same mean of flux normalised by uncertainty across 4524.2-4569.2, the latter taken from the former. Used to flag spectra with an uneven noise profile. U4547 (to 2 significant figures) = 1.3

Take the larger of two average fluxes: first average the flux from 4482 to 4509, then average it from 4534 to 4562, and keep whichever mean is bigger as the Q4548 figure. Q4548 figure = 8.485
